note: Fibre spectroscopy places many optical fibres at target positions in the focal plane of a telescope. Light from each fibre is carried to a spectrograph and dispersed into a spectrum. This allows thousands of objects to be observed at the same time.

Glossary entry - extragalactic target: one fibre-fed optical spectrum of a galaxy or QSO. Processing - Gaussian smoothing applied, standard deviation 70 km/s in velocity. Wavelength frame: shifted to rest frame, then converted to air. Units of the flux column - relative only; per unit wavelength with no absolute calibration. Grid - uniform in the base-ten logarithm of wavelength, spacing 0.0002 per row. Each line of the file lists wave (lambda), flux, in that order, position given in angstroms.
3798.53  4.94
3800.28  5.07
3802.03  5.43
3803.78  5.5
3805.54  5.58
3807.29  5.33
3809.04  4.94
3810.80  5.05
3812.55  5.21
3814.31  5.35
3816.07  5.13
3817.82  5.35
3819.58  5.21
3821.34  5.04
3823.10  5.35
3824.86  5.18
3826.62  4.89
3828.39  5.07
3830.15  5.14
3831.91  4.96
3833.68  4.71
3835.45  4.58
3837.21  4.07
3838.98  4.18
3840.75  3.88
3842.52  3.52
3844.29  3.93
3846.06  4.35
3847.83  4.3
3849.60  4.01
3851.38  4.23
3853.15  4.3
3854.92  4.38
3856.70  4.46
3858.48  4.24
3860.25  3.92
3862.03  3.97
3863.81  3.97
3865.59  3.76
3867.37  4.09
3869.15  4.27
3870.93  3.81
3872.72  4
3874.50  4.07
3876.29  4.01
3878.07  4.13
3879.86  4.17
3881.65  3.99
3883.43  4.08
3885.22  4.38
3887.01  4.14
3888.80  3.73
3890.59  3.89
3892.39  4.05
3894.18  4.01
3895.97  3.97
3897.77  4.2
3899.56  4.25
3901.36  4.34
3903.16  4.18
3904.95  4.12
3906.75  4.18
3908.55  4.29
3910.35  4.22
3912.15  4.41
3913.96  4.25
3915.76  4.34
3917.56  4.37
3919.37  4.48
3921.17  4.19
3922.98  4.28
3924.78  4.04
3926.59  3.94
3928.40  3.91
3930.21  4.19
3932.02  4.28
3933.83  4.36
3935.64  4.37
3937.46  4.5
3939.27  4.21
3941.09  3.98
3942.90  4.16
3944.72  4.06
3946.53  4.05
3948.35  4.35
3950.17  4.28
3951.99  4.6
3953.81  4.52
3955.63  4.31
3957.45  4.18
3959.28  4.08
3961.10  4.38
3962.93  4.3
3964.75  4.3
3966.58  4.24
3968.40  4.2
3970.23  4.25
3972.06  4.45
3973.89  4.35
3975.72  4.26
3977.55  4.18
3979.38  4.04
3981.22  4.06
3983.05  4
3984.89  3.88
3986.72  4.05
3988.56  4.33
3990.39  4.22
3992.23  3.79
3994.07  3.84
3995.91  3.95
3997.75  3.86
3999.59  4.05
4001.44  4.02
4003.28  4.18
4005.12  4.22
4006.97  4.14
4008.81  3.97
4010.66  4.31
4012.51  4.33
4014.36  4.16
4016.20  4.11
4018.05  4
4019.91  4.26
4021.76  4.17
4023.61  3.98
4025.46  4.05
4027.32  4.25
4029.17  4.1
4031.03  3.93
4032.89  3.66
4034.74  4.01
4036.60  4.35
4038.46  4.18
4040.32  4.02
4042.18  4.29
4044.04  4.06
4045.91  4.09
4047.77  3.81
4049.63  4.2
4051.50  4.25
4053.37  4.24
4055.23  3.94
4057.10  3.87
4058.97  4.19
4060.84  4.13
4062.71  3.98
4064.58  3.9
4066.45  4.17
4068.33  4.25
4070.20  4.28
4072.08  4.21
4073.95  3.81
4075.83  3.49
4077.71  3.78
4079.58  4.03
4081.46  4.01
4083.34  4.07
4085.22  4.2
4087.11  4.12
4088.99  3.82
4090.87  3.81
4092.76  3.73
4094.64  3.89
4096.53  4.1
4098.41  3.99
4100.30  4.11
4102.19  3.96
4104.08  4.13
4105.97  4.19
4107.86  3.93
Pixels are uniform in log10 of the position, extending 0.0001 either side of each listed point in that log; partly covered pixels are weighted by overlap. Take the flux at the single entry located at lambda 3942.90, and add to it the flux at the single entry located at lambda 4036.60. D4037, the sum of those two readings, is 8.51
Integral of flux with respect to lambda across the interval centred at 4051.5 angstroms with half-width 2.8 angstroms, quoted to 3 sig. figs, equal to 23.7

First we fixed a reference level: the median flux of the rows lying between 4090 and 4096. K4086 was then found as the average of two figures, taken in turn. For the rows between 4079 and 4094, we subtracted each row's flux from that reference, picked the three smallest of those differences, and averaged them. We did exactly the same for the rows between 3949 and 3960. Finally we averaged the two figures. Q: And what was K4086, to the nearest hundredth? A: -0.49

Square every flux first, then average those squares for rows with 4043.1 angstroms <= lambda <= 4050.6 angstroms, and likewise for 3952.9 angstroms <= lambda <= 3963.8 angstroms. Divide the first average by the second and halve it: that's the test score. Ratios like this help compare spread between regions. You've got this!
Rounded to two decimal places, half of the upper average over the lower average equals 0.44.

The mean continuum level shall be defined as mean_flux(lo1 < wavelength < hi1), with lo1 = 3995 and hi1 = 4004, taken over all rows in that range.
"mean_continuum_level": 4.0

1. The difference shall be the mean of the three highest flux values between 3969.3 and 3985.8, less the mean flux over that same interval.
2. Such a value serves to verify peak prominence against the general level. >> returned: 0.19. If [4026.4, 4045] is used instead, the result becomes 0.21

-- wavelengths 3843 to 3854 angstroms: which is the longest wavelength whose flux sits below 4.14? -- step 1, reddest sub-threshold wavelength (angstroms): 3849.60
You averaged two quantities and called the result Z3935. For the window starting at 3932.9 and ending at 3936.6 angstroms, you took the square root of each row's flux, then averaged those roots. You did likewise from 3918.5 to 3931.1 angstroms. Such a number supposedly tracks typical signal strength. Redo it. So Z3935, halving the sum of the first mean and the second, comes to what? 2.06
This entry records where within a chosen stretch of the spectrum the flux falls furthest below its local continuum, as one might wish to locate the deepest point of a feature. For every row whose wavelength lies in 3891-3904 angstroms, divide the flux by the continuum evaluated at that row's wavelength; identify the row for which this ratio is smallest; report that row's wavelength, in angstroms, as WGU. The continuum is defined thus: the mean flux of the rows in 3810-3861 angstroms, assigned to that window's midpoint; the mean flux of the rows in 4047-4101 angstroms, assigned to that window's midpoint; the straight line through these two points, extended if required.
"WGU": 3895.97 angstroms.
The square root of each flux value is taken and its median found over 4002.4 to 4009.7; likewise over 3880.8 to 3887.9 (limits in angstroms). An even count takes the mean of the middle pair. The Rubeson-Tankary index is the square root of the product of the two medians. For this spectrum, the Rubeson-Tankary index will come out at 2.03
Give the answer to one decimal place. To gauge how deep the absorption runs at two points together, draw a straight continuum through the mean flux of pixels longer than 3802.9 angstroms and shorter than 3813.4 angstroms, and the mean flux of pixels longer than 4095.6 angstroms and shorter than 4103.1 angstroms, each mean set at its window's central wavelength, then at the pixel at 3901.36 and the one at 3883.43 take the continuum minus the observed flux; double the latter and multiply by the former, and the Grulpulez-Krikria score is 0.9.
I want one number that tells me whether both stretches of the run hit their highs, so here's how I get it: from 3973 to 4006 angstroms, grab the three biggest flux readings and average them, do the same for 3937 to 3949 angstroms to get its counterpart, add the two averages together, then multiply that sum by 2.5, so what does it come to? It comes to 21.7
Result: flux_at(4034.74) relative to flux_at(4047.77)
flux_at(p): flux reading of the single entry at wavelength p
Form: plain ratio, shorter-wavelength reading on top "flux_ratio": 1.05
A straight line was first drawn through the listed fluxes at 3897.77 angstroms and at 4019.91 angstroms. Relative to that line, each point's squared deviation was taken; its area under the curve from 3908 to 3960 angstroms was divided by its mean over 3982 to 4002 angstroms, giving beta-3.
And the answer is 19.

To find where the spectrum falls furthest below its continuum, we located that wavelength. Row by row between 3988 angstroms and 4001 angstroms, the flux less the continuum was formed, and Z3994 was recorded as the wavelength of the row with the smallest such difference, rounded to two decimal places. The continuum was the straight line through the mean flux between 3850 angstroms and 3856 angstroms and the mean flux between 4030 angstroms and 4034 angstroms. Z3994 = 3992.23 angstroms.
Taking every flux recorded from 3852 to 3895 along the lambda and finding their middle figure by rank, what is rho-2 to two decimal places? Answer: 4.06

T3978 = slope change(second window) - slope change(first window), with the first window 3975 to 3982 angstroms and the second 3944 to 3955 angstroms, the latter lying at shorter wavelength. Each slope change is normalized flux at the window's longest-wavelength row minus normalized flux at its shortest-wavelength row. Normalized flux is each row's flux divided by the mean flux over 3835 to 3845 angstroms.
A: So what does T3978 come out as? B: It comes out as 0.16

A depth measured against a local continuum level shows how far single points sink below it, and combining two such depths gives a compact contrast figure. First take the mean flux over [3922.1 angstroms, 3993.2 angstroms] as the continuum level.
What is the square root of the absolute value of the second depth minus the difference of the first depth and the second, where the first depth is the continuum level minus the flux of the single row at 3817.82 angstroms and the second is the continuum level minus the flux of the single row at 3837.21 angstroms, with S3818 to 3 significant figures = 1.19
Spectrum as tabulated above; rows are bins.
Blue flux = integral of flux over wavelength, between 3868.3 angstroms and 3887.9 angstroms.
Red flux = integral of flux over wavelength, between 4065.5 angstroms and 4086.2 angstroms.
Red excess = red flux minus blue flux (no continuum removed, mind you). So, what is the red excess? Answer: 3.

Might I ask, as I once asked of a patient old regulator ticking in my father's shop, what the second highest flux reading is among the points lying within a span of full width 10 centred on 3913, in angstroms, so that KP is 4.37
